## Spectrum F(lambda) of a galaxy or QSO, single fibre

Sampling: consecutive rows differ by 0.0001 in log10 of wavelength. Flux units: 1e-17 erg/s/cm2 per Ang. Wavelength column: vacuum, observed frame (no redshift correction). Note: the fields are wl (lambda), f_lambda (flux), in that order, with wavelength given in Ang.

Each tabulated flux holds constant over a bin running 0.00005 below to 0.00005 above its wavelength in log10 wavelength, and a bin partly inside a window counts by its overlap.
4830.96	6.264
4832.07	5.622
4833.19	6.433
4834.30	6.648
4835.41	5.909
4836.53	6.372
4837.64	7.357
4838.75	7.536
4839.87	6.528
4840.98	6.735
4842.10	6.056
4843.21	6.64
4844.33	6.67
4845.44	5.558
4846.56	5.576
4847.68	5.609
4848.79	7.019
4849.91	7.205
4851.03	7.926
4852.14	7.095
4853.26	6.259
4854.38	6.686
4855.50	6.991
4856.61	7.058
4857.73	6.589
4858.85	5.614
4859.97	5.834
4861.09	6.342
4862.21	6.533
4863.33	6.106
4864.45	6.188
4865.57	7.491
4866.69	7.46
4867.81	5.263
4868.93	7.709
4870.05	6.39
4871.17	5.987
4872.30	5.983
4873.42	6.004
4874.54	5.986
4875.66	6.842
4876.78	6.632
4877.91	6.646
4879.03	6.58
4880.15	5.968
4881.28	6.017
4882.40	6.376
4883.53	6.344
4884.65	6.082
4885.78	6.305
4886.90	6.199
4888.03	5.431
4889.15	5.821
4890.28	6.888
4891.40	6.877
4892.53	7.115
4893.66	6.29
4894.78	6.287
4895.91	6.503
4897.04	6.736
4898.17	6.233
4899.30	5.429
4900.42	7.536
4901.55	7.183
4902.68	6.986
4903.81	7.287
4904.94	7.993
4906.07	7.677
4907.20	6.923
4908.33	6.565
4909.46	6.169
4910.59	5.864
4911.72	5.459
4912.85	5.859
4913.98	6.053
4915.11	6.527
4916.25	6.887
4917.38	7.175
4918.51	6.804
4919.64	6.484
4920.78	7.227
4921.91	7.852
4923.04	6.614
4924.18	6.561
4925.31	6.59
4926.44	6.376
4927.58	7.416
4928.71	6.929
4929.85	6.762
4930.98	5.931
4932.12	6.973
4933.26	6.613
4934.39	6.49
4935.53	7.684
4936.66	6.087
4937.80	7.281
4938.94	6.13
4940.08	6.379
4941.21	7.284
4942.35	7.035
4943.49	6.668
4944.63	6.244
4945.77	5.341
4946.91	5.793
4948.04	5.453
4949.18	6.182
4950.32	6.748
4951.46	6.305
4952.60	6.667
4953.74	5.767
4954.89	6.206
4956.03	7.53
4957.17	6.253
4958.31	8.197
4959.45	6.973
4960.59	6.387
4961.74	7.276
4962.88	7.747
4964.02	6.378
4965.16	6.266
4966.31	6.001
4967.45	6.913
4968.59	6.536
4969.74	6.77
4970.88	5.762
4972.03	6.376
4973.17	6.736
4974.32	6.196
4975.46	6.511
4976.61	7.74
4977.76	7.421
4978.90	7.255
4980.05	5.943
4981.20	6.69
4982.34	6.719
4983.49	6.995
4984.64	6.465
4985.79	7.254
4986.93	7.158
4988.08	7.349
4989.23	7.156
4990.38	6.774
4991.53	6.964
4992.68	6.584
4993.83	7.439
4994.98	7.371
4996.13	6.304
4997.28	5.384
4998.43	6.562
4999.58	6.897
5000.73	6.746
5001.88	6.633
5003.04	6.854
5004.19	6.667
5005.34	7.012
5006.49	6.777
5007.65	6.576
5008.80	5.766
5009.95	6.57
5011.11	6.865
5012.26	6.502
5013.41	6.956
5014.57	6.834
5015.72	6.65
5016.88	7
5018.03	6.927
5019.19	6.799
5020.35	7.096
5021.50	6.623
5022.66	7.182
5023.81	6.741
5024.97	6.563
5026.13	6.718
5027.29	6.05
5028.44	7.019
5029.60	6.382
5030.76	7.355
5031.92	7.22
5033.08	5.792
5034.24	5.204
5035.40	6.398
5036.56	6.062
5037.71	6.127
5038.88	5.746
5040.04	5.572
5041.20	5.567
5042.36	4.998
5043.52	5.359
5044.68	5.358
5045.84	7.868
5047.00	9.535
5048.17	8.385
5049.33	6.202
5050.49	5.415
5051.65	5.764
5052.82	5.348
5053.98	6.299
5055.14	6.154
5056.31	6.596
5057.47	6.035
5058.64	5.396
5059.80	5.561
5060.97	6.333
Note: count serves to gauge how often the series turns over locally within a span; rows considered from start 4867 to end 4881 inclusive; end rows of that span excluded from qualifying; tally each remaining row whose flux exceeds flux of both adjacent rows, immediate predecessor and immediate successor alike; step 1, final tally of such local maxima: 4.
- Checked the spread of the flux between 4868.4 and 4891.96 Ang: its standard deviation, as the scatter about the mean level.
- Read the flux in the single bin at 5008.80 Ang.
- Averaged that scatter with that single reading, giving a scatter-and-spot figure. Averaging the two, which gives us 3.1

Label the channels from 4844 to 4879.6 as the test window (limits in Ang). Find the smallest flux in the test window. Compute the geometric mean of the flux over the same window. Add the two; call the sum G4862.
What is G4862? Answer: 11.7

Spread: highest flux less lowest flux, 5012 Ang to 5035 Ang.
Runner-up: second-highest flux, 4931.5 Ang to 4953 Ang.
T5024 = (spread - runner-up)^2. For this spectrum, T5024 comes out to 26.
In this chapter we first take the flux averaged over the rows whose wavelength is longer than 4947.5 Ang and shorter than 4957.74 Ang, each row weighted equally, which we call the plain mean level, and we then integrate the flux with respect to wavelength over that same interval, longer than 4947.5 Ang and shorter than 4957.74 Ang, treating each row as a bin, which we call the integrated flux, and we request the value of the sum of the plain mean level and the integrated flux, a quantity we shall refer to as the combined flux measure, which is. 71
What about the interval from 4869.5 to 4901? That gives 206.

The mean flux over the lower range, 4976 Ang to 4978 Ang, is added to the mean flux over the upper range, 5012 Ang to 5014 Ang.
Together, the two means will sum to 14.3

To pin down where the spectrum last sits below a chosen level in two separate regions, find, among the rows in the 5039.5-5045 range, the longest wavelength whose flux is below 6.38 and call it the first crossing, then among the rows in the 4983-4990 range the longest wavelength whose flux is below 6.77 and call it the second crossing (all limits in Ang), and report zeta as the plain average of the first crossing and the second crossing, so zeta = 5014.7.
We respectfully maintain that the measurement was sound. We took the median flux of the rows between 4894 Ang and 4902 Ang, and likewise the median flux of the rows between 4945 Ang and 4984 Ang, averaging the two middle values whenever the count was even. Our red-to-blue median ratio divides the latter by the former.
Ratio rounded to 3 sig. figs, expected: 1.00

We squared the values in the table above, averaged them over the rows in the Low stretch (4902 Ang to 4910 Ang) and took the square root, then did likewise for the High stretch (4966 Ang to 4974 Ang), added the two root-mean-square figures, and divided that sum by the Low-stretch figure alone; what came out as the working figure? 1.91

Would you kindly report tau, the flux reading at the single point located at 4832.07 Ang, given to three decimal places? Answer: 5.622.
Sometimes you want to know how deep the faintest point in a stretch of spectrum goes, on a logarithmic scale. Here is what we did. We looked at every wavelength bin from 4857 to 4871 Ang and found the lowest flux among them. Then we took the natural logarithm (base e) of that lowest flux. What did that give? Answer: 1.661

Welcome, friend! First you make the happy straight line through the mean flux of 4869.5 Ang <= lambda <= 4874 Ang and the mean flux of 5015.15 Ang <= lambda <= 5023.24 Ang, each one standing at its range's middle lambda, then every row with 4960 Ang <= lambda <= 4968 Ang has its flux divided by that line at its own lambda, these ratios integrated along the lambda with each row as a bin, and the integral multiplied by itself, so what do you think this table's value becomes 66.3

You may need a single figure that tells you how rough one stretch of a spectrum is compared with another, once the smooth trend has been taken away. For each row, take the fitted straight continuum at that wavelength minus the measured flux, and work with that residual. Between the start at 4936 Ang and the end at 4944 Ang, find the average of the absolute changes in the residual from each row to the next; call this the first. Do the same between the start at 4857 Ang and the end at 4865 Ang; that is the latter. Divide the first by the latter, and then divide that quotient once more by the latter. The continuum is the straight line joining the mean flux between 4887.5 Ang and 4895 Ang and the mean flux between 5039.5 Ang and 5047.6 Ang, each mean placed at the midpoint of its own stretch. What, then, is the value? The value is 4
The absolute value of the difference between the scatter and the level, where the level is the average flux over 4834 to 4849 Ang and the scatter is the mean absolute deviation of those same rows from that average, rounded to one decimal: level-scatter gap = 5.9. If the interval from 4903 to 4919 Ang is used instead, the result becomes 6.1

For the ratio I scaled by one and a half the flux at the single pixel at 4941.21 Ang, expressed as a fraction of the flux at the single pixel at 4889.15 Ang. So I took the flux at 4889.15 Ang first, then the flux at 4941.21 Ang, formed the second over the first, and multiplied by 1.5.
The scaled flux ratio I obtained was 1.88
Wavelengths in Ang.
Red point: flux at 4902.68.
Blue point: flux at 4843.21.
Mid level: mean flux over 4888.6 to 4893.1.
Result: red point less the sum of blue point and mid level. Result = -6.3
